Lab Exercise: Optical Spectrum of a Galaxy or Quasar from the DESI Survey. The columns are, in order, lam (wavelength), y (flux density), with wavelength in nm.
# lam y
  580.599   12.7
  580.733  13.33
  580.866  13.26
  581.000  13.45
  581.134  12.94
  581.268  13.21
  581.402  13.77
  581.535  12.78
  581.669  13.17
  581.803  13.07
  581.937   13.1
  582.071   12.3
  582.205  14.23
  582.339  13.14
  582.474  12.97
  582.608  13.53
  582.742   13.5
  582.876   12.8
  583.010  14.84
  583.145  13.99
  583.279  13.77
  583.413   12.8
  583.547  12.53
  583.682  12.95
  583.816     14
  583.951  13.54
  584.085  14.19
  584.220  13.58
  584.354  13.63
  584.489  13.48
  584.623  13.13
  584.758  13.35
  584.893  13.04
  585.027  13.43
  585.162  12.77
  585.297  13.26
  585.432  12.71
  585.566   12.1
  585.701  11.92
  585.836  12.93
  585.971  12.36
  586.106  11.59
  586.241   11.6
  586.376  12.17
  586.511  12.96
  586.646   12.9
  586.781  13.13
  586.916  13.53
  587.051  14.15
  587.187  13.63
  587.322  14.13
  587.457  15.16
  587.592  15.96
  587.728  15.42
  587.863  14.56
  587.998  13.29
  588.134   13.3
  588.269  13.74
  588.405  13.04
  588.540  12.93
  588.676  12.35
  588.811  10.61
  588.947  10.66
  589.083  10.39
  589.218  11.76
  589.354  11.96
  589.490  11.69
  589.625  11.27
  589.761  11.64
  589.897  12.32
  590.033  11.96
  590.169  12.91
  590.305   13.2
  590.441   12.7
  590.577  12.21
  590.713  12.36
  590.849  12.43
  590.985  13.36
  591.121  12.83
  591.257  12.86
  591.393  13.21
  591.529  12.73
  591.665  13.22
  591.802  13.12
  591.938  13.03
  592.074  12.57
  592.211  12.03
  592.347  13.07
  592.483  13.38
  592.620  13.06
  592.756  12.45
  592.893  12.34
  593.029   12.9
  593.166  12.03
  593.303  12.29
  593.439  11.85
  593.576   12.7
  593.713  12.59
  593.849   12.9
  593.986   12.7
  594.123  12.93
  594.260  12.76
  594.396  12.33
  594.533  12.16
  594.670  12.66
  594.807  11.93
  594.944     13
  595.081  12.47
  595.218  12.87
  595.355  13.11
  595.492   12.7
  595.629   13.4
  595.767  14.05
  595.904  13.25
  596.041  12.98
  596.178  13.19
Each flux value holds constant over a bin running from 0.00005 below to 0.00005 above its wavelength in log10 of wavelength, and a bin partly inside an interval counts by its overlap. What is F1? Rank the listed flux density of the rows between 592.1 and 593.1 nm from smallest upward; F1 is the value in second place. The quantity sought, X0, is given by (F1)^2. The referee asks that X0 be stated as 152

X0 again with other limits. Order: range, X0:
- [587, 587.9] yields 200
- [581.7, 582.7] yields 168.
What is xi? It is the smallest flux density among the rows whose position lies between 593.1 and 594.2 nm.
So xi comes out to 11.85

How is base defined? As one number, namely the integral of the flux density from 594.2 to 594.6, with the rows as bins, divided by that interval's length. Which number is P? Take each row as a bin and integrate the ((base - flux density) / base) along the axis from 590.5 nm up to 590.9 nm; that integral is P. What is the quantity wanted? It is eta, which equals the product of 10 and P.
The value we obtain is 0.03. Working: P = 0.003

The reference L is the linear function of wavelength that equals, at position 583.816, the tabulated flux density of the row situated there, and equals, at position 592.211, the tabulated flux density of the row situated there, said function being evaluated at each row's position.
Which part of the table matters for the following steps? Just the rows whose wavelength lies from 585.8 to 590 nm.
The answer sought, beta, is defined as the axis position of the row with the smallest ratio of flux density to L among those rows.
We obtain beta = 589.083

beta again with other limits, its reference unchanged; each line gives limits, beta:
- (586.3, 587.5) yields 586.376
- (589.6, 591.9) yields 589.625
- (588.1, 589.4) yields 589.083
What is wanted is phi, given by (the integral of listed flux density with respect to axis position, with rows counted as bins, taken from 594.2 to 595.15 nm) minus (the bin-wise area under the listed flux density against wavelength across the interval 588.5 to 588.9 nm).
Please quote 7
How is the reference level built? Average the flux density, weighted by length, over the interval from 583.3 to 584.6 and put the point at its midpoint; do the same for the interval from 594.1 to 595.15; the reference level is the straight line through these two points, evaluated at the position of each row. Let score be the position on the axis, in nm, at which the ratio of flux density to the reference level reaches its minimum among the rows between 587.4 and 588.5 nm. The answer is 588.405 nm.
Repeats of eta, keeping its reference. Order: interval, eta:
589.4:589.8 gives 0.28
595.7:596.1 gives -0.32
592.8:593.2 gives -0.01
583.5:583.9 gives -0.25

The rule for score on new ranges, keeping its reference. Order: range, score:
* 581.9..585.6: 582.071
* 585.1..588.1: 586.106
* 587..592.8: 589.083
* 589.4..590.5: 589.625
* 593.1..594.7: 593.439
